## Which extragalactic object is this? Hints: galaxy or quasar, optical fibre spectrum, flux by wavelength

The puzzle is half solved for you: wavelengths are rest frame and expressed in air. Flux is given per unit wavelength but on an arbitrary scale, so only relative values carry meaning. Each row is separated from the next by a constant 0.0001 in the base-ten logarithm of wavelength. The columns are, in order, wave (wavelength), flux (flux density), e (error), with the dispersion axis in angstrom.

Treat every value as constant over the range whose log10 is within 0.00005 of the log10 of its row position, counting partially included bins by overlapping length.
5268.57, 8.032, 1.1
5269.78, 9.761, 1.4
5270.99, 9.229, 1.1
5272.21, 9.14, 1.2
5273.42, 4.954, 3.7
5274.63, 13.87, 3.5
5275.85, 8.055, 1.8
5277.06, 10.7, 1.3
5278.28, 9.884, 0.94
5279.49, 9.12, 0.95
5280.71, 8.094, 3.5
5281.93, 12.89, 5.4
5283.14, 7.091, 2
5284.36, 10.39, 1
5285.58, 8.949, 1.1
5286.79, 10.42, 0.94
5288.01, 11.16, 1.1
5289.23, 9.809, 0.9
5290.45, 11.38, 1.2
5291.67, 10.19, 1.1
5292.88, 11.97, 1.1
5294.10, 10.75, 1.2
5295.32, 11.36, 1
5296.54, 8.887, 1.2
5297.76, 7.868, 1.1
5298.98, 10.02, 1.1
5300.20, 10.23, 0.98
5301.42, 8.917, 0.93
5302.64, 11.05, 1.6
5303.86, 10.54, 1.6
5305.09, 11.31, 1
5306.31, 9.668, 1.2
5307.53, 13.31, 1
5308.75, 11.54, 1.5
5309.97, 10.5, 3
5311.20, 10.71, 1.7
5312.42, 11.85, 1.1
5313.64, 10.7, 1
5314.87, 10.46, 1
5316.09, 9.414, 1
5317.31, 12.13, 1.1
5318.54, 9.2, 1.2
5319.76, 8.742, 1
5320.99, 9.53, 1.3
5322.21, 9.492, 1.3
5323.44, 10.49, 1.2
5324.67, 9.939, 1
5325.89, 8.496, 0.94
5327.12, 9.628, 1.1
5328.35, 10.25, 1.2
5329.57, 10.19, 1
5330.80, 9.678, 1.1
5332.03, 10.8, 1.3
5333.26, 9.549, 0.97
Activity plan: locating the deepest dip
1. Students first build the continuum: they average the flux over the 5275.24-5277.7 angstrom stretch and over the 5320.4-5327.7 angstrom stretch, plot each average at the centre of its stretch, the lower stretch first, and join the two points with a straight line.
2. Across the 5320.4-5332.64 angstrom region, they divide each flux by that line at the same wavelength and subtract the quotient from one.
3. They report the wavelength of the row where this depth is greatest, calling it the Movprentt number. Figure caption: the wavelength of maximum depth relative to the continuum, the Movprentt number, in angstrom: 5325.89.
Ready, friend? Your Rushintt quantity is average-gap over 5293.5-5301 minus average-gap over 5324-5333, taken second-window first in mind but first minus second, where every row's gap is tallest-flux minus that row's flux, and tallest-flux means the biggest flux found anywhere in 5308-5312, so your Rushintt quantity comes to 0.0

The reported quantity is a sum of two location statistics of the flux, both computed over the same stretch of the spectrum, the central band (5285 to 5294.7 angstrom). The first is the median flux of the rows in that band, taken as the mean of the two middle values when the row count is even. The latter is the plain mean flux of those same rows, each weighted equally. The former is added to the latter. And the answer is 21.2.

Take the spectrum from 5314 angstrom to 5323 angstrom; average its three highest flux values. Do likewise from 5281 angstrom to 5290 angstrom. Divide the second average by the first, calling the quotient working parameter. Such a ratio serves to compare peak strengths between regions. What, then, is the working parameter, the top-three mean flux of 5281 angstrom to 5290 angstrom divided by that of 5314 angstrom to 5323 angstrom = 1.07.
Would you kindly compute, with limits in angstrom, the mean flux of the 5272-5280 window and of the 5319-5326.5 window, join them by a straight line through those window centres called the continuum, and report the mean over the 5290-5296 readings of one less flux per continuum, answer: -0.18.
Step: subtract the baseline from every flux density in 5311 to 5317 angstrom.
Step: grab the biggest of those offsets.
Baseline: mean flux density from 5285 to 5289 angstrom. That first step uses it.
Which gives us 1.7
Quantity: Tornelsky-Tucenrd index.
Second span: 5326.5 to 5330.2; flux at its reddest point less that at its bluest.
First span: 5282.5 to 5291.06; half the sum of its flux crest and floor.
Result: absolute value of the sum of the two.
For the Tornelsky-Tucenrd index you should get 9.8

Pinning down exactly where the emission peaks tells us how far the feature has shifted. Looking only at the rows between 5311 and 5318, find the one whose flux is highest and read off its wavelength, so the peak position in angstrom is 5317.31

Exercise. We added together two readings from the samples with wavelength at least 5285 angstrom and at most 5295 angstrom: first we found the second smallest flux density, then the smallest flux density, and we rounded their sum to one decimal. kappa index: 18.8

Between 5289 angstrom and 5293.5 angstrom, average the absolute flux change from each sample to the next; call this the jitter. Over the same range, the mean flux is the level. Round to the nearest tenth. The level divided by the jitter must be 7.2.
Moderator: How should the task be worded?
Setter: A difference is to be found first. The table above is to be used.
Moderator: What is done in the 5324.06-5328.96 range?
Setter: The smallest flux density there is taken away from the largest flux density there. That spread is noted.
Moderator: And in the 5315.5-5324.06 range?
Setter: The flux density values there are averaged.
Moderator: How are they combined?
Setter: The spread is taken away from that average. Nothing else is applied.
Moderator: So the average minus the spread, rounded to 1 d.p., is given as 8.1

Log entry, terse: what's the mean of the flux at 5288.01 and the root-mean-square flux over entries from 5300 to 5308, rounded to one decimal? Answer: 11.0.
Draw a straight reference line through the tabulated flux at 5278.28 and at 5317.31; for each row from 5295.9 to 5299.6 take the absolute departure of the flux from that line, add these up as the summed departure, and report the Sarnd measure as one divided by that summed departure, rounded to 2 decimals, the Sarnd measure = 0.16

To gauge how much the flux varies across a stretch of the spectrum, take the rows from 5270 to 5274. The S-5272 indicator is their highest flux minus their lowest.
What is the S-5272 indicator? 4.3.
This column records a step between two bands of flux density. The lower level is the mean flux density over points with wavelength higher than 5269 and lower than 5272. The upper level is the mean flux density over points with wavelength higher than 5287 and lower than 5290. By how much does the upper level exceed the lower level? 1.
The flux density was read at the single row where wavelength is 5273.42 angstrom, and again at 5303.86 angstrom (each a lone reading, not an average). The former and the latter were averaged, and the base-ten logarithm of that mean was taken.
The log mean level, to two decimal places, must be 0.89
